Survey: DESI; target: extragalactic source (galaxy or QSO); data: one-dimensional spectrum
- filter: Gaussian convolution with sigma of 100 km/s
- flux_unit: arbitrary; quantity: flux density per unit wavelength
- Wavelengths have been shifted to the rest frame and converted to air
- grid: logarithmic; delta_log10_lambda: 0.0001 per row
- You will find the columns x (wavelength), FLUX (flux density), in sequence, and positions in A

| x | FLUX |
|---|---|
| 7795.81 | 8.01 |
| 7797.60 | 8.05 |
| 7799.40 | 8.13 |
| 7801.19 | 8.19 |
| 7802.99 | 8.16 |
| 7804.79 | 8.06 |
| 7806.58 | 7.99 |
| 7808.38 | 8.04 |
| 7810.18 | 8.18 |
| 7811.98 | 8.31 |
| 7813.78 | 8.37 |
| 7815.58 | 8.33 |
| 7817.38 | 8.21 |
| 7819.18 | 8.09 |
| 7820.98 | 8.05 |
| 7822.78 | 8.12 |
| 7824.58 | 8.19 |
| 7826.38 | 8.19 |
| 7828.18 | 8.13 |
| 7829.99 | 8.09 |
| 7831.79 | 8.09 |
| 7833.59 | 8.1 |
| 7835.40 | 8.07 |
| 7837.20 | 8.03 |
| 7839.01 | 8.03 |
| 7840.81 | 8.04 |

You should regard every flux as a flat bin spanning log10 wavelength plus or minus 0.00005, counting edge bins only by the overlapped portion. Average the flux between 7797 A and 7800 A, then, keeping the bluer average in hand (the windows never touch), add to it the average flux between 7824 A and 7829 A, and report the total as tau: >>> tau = 16.3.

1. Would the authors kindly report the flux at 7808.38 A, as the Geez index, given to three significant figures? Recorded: 8.04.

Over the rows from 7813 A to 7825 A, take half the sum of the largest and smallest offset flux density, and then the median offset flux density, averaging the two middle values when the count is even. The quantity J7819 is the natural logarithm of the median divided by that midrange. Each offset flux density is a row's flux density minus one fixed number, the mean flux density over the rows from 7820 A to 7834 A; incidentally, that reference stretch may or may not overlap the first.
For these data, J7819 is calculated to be -0.3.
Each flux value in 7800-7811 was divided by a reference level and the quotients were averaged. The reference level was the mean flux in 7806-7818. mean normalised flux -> 0.99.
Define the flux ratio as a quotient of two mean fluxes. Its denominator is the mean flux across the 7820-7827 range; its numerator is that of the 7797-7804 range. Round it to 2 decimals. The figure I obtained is 1.00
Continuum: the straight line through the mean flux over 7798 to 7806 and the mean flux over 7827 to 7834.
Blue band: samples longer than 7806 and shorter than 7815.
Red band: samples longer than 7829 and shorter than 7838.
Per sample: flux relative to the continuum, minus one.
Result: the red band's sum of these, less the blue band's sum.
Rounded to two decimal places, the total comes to -0.05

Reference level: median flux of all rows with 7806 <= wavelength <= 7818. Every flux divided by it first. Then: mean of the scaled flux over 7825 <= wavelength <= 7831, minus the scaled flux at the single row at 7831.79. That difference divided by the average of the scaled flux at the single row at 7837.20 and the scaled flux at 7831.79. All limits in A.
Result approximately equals 0.006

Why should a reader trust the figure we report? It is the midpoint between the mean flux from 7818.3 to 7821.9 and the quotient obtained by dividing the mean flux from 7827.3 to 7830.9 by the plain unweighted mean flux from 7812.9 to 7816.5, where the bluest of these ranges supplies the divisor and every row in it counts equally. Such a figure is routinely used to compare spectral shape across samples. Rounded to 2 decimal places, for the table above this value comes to 4.52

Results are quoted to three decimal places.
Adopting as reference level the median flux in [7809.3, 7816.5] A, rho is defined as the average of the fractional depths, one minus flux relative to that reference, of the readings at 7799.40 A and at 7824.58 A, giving 0.019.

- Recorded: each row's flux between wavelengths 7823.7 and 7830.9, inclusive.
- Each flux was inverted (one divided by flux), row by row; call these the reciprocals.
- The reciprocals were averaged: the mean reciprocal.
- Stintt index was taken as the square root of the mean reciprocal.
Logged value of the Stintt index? 0.350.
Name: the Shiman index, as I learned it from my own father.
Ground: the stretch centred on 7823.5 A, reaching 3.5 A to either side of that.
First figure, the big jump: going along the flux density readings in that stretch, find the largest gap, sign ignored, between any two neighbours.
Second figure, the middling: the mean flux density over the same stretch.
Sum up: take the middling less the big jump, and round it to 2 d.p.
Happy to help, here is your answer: 8.07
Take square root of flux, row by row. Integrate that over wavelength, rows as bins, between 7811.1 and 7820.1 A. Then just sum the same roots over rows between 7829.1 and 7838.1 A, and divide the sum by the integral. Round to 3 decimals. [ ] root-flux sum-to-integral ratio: 0.549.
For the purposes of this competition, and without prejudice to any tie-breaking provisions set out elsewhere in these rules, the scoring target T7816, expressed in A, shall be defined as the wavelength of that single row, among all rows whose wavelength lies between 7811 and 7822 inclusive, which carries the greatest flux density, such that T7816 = 7813.78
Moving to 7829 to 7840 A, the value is 7833.59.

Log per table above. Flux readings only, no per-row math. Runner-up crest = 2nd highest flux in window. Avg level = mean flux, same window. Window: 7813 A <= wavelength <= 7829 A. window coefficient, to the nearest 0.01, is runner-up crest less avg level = 0.14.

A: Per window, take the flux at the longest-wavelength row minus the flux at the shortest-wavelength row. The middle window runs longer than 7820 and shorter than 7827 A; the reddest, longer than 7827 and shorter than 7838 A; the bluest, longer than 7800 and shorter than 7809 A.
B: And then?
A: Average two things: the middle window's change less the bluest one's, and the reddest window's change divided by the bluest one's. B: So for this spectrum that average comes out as 0.48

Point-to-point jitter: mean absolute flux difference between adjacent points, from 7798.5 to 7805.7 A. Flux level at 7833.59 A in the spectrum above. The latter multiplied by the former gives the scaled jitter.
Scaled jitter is 0.51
